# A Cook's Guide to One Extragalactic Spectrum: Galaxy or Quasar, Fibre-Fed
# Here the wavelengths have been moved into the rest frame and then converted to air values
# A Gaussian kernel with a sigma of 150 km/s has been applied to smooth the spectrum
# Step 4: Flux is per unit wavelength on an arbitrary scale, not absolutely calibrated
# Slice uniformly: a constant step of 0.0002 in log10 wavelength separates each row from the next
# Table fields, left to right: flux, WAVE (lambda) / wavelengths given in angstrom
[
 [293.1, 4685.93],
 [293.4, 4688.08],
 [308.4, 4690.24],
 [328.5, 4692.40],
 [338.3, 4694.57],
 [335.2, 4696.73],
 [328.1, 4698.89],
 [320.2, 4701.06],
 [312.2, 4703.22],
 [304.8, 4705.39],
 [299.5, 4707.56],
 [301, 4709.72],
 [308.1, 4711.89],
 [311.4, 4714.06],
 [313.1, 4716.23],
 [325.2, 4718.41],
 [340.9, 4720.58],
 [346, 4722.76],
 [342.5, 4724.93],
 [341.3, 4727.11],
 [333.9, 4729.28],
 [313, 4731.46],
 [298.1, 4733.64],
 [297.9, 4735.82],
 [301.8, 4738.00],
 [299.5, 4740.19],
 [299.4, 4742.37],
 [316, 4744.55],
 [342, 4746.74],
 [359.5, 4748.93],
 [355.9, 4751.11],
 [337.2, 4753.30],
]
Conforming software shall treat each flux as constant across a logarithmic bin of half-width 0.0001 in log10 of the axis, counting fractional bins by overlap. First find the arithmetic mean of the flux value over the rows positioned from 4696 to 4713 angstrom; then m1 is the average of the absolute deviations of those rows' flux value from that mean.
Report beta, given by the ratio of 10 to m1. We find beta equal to 0.9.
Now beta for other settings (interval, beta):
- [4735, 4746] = 1.9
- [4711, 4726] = 0.7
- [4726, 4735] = 0.6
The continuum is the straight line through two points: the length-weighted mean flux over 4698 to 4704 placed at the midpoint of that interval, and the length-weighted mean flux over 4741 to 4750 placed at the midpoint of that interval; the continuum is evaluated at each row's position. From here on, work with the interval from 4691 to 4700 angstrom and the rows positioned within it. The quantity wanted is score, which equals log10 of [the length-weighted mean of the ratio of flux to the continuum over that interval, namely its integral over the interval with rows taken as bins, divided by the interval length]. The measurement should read 0.016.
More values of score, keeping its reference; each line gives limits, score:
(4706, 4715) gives -0.023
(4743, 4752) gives 0.016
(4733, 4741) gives -0.038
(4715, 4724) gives 0.010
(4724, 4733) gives 0.007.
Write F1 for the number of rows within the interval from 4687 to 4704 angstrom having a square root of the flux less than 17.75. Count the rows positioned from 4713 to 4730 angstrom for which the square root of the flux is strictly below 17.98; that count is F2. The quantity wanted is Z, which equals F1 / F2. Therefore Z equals 1.5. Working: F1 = 3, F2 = 2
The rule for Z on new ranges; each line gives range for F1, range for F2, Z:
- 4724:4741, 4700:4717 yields 0.6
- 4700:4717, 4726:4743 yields 1.2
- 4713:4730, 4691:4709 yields 0.5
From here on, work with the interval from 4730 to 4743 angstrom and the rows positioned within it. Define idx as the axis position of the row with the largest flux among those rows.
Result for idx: 4731.46 angstrom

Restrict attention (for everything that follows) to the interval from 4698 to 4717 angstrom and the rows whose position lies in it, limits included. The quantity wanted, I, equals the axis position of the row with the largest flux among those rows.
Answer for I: 4698.89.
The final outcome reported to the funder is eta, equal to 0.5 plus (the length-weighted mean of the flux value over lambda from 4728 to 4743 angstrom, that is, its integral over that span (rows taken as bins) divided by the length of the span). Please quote 307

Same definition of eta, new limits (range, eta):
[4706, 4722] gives 315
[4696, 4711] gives 314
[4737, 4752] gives 325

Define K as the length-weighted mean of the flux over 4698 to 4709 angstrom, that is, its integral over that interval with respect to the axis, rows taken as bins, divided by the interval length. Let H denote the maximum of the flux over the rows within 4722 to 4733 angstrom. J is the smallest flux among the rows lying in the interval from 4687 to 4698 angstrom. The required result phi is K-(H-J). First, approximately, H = 346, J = 293.4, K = 312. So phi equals 260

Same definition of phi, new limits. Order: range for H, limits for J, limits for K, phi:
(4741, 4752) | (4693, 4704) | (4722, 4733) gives 286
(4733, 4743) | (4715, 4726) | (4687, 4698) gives 332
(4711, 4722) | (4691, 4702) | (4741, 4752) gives 313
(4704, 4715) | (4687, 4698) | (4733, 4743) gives 281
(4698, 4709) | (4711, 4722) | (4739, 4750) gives 303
